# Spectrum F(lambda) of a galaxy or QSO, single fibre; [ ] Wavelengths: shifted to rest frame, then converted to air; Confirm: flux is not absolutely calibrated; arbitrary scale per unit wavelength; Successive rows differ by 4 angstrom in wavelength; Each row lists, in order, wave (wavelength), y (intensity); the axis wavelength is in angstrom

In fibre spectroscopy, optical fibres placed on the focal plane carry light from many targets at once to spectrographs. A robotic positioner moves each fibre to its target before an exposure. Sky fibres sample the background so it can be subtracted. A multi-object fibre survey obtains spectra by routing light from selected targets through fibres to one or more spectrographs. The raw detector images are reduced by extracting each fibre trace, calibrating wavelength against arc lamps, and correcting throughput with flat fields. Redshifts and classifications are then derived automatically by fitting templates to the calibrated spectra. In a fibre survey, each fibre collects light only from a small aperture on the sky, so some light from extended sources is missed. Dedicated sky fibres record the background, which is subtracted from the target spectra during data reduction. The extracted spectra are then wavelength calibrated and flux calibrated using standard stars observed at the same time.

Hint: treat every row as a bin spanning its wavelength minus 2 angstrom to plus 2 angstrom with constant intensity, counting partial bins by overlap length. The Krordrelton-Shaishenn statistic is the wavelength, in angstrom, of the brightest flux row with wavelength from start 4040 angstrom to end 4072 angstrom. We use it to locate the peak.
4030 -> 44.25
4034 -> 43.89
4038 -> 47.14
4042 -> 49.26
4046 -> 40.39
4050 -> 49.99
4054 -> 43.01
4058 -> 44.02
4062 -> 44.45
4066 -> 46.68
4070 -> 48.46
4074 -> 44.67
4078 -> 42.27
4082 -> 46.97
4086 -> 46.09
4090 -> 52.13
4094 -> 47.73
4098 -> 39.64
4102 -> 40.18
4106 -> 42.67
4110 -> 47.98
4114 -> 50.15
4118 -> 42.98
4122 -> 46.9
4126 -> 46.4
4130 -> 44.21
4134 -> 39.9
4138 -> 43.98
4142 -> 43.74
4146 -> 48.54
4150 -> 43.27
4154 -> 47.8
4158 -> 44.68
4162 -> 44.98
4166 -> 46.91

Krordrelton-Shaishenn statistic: 4050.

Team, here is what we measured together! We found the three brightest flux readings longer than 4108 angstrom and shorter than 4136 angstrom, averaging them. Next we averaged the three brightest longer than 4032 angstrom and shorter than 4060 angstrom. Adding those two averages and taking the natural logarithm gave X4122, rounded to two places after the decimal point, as 4.58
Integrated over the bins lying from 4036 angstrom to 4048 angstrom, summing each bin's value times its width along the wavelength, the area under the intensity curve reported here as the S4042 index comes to 547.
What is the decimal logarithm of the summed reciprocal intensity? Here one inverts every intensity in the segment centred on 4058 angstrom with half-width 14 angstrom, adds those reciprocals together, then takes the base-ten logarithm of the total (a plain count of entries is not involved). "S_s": -0.81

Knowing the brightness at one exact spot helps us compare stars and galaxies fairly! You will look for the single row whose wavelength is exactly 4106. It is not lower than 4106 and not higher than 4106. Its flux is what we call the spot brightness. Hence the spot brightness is 42.67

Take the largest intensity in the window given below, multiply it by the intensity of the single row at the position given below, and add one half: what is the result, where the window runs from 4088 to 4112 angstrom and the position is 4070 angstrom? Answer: 2527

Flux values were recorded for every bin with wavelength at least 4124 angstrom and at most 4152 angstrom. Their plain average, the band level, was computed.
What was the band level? 44.3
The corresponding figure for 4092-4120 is 44.5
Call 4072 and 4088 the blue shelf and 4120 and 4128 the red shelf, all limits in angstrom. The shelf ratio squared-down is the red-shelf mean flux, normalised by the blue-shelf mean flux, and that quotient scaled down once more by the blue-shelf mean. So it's 0.0230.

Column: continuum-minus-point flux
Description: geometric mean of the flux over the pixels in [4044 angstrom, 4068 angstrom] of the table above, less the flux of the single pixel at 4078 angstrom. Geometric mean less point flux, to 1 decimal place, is 2.4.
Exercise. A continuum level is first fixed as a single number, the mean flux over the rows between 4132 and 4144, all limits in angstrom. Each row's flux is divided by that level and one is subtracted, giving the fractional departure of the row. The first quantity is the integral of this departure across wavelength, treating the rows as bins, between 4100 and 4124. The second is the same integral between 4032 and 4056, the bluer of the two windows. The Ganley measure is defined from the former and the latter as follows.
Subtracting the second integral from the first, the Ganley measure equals -0.3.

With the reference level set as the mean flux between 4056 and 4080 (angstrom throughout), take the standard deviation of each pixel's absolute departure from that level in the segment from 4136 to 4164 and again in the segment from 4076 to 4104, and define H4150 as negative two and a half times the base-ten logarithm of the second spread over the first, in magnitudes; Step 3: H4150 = -0.64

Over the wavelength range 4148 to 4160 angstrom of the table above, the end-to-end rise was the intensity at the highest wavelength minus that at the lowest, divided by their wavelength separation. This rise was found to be 0.18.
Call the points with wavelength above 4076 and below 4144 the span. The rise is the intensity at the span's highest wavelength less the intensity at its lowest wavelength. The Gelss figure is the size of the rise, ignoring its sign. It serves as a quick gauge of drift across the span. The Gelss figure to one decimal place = 1.5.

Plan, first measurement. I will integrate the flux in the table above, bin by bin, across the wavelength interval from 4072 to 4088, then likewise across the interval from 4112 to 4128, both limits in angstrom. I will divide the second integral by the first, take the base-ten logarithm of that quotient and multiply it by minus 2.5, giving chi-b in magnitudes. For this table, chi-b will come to -0.04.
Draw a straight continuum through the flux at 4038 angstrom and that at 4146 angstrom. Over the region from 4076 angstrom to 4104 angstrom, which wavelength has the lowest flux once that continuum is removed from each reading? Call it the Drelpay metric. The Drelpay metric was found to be 4098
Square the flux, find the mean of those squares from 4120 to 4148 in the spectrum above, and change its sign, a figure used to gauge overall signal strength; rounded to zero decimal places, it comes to -2015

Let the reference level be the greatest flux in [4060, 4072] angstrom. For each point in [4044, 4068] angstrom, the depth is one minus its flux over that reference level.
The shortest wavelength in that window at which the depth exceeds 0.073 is 4046 angstrom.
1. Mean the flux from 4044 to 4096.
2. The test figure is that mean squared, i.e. 2108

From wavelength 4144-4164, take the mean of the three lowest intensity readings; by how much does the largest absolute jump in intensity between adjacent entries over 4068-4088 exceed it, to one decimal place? -39.6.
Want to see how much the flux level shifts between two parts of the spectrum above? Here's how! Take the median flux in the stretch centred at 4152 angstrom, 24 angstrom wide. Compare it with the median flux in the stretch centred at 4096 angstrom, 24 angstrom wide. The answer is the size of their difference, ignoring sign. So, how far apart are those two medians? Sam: 0.45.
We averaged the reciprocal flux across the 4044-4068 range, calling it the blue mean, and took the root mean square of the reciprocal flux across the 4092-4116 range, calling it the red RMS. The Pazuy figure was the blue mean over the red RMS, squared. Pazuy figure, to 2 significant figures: 0.98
